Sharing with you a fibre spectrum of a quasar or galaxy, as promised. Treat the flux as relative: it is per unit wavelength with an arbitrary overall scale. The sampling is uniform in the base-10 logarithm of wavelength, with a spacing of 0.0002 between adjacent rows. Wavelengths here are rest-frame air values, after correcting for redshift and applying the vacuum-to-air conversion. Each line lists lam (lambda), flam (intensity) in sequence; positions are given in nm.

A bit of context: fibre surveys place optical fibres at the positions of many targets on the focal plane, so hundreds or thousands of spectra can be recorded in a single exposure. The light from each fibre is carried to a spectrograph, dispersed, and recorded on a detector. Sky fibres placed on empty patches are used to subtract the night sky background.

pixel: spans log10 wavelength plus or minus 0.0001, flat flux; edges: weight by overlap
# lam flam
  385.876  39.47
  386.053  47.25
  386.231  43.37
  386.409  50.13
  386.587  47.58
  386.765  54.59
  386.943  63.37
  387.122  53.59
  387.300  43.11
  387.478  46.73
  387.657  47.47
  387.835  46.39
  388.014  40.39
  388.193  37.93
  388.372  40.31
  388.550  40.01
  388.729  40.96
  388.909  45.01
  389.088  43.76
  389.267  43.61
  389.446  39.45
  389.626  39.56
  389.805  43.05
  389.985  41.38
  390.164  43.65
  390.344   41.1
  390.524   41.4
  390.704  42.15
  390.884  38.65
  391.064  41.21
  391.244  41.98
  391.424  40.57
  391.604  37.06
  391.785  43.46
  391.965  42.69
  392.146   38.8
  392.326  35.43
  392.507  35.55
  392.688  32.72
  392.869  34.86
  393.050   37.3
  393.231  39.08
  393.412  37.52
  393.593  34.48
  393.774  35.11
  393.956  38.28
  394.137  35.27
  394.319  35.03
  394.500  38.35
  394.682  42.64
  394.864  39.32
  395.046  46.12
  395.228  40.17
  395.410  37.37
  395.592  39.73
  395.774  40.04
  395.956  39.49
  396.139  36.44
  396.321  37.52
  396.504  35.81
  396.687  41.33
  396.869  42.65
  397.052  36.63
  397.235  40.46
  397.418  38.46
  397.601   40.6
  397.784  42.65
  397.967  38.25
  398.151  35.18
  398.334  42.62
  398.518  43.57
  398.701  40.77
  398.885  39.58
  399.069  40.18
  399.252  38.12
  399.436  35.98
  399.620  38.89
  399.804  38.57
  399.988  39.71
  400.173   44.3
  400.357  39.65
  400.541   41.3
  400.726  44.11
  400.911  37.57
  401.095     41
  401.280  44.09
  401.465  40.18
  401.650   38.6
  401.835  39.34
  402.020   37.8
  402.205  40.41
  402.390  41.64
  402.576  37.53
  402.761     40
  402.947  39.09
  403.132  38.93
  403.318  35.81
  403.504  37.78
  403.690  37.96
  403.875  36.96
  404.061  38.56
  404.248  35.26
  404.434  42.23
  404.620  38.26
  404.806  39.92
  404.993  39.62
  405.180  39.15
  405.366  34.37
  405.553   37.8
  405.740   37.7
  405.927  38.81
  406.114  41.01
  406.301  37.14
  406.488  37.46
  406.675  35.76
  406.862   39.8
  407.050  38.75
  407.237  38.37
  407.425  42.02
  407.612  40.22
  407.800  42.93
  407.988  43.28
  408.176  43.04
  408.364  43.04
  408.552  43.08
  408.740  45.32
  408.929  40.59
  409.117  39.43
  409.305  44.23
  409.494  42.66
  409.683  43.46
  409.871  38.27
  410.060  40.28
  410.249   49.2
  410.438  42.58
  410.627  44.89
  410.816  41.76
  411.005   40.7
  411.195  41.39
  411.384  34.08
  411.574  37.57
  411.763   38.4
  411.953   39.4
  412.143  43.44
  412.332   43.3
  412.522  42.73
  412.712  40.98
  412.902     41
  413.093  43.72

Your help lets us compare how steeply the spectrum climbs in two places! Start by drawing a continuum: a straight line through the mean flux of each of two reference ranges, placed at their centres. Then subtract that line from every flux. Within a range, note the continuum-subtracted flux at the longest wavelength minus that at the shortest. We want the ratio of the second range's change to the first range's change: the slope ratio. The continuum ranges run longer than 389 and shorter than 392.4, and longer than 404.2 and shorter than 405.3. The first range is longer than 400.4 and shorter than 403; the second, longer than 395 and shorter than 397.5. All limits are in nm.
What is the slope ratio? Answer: 3.9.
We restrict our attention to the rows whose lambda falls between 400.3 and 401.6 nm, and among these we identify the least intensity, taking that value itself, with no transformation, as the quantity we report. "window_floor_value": 37.57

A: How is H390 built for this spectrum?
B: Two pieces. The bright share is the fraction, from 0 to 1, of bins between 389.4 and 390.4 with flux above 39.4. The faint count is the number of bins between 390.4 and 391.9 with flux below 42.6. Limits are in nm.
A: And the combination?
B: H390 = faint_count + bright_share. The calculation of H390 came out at 8.0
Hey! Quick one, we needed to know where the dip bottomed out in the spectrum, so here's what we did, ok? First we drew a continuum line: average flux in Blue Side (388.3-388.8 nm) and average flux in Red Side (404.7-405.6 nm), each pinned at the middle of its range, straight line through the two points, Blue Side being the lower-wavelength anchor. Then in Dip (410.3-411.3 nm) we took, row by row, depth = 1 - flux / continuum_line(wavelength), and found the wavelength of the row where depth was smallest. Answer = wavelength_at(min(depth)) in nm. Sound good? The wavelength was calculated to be 410.627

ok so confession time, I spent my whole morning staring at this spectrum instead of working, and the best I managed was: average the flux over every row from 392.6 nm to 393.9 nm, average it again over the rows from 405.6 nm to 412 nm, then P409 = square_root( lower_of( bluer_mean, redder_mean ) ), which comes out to 5.99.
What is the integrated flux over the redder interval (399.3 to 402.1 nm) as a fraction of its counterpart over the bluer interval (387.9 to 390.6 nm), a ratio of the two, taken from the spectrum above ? 1.00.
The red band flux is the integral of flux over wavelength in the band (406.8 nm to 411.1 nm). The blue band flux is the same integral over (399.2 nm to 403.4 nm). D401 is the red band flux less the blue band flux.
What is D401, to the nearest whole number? 14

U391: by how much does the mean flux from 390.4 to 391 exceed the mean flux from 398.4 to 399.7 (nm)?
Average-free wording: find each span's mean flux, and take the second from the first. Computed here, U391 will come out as 1.1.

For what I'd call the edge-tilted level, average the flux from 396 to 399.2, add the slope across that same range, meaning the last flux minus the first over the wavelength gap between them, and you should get 41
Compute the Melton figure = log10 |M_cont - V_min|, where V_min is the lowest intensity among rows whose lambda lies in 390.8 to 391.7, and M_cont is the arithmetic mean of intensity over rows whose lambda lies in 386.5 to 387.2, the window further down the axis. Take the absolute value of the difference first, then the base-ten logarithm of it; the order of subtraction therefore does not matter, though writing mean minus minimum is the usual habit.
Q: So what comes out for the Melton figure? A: 1.2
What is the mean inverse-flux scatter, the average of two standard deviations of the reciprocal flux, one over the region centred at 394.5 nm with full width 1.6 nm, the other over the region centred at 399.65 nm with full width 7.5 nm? 0.0019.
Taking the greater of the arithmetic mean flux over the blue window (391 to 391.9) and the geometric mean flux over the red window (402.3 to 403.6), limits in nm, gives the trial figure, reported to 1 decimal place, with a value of 40.9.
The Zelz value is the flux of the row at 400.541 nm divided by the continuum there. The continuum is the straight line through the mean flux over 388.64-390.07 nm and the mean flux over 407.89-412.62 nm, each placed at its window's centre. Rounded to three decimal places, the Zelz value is 0.984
